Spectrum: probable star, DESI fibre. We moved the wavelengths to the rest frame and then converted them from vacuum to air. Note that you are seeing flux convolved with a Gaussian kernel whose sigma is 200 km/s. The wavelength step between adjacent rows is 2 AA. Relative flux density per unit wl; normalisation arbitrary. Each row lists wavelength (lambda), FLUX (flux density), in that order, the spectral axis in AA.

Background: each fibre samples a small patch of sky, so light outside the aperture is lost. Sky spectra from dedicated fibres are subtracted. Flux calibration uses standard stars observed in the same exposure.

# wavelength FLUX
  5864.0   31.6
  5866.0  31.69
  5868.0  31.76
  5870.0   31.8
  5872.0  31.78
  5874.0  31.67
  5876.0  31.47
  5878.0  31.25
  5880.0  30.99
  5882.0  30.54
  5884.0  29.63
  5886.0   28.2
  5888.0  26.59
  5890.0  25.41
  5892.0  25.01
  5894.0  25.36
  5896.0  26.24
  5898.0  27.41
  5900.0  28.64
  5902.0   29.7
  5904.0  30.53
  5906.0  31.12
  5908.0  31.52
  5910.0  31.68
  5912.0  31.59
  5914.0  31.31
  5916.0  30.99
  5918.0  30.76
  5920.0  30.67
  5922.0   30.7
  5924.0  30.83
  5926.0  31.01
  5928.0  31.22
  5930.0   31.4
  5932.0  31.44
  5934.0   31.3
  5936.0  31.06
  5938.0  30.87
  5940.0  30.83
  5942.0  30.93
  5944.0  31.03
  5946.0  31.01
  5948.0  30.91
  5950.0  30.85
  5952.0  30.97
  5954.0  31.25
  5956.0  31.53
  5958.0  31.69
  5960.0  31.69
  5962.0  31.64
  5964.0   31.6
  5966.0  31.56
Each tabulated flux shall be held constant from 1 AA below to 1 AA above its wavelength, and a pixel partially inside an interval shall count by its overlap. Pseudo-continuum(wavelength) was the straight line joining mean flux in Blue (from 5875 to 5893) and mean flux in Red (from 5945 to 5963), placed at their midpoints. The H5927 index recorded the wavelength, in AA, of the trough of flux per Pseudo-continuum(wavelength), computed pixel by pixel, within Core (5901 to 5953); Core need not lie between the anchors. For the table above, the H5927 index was 5950.0 AA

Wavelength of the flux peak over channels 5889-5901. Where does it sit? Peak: 5900.0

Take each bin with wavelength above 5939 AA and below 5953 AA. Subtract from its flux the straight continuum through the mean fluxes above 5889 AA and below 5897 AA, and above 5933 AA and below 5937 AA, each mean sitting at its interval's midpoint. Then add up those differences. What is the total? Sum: -12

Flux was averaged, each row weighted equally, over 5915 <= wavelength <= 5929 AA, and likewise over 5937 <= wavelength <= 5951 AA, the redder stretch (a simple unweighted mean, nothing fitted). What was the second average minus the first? 0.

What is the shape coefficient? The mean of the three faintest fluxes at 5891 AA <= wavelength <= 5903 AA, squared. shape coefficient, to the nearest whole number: 652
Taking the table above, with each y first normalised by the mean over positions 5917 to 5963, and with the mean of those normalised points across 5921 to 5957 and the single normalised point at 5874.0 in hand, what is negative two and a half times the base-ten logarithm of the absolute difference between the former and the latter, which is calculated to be 4.3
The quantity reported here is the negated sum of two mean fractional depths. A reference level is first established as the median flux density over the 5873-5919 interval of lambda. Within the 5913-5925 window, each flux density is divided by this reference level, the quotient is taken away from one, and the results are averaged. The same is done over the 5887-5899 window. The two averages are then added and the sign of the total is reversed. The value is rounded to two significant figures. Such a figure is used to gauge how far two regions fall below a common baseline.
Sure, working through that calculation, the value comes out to -0.14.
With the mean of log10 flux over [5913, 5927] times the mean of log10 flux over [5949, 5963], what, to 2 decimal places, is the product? 2.23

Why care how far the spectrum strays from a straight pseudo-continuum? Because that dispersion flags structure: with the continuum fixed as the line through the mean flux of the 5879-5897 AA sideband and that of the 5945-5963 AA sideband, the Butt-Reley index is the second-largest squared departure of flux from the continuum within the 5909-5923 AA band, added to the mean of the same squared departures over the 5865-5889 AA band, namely 25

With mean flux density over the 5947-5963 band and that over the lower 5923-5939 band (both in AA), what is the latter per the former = 0.994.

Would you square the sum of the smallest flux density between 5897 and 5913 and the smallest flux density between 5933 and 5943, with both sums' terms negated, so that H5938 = 3392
